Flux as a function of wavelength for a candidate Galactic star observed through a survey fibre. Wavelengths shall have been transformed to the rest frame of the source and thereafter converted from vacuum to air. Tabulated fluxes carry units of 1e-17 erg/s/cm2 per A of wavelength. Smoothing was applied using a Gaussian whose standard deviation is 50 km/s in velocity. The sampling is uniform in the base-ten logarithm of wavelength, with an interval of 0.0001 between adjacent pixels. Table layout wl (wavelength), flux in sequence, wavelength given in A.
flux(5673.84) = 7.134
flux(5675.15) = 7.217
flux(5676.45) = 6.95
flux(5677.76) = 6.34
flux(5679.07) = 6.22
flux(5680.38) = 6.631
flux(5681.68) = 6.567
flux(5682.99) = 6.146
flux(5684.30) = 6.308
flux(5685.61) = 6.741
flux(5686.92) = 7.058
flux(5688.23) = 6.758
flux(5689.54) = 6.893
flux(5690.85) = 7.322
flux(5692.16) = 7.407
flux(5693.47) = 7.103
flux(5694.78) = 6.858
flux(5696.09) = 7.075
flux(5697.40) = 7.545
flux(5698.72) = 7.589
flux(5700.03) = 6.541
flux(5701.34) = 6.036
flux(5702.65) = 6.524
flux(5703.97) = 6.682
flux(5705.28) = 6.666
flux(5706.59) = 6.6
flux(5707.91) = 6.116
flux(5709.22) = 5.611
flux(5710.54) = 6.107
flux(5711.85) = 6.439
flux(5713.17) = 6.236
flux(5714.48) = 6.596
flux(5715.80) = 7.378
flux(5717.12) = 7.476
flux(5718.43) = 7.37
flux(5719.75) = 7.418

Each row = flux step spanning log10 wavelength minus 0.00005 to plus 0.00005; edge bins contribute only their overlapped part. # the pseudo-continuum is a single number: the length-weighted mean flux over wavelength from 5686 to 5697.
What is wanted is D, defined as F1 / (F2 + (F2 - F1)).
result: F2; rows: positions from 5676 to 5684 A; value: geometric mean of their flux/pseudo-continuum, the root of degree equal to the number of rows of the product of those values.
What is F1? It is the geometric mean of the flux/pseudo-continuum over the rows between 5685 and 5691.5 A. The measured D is 1.16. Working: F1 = 0.98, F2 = 0.92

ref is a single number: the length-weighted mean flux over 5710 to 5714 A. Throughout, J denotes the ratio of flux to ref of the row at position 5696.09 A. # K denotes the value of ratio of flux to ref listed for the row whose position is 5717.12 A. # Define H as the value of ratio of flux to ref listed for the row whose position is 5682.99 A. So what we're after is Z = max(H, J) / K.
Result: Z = 0.95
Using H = 0.98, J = 1.12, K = 1.19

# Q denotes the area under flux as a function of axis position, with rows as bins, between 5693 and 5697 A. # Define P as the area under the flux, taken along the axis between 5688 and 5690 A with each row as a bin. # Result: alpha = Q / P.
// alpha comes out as 2.1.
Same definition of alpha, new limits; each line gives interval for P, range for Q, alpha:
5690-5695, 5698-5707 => 1.7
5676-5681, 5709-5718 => 1.8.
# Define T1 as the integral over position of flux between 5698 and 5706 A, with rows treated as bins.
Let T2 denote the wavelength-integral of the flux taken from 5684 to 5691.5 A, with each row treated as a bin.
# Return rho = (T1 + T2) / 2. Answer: 52.5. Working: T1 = 53.4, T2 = 51.5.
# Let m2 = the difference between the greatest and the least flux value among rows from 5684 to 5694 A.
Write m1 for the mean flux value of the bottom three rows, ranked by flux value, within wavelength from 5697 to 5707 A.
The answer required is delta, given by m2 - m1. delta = -5.3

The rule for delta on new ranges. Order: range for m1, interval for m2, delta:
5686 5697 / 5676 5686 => -6.0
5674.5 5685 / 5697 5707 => -4.7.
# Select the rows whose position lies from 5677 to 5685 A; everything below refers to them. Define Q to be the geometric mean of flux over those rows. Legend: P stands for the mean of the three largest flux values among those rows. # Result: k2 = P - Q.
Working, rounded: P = 6.5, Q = 6.37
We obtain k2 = 0.15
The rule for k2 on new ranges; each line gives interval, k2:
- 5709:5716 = 0.43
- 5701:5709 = 0.22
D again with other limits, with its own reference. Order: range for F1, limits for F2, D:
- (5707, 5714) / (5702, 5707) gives 0.85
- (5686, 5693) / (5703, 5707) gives 1.14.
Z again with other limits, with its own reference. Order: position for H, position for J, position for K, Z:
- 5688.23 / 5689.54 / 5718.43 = 0.94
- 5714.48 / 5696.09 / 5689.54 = 1.03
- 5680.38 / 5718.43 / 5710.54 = 1.21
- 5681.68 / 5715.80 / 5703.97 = 1.10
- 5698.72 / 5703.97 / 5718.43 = 1.03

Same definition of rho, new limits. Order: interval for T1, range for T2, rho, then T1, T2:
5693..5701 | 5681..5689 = 54.7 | 56.6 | 52.8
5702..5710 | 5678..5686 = 51.1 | 50.9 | 51.4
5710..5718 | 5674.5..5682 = 51.9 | 53.9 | 50.0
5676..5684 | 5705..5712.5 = 49.2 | 51.6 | 46.8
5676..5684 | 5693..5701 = 54.1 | 51.6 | 56.6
